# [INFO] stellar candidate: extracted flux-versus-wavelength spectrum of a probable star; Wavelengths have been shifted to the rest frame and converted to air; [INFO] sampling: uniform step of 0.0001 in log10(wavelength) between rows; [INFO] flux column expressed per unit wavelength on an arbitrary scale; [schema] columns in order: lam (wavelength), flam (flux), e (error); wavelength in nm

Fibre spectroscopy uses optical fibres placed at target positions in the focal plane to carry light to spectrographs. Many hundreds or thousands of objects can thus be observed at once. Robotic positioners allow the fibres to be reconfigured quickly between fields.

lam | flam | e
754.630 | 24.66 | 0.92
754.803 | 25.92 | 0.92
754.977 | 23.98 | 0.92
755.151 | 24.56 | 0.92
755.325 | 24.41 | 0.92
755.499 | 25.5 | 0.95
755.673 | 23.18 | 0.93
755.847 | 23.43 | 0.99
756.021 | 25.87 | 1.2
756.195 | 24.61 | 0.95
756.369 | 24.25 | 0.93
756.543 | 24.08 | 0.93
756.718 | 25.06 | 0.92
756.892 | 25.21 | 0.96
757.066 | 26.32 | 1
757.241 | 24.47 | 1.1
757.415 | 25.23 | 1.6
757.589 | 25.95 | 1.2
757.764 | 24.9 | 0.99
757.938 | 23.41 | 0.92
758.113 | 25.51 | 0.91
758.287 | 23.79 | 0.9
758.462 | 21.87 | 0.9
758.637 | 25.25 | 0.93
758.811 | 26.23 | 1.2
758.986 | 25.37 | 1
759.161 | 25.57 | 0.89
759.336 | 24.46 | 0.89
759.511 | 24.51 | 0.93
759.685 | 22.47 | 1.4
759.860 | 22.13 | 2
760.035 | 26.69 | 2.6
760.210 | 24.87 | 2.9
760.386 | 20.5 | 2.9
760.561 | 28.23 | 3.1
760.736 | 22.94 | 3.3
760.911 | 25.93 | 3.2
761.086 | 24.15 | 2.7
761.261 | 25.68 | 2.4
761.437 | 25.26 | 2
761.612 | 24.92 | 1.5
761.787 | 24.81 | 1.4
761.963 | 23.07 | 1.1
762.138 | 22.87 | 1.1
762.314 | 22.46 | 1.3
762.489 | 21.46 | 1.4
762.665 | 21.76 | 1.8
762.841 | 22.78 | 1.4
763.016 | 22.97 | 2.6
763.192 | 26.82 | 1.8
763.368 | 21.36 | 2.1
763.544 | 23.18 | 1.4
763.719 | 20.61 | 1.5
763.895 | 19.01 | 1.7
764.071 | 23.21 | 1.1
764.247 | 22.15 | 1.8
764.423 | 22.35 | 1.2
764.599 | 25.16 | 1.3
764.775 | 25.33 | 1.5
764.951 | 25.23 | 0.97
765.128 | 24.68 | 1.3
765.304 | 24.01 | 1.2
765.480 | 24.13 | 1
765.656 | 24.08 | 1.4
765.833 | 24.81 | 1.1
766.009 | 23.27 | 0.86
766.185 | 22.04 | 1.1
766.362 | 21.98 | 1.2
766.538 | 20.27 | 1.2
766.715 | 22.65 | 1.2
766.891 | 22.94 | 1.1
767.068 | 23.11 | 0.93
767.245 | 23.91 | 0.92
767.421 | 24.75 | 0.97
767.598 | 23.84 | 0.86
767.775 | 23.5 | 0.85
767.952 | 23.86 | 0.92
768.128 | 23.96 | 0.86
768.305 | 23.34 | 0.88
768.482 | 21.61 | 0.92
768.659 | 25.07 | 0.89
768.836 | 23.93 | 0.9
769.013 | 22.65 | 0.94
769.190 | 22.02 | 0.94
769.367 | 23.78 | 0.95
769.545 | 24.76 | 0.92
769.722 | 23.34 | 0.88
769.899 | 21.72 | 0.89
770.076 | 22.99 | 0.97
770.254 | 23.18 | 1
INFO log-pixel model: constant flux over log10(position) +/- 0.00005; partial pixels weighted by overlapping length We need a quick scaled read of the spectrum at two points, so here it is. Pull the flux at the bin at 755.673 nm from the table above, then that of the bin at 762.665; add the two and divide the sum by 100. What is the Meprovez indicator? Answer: 0.449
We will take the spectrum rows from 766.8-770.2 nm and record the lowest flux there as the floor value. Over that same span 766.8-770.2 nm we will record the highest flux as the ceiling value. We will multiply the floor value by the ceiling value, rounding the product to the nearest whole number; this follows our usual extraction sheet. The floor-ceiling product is 542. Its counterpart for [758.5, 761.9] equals 579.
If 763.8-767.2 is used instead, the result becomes 482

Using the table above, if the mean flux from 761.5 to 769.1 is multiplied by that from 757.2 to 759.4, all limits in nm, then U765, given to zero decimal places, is 576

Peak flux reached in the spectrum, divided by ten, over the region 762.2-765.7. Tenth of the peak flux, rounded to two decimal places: 2.68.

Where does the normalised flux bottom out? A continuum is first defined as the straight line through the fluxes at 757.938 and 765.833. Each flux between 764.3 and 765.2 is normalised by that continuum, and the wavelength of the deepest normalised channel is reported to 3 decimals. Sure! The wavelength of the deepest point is 764.423 nm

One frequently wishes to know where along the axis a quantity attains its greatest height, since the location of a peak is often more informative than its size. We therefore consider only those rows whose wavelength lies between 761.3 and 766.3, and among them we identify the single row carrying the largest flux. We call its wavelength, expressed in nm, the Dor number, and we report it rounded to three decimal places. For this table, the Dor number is 763.192 nm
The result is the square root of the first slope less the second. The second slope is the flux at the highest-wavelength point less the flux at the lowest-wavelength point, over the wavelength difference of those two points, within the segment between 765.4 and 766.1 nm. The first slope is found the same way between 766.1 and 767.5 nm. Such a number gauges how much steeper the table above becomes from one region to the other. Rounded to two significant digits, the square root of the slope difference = 2.0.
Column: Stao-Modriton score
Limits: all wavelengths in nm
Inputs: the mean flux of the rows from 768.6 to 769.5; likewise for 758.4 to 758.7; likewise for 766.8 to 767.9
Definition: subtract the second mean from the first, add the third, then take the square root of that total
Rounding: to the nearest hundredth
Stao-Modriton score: 4.86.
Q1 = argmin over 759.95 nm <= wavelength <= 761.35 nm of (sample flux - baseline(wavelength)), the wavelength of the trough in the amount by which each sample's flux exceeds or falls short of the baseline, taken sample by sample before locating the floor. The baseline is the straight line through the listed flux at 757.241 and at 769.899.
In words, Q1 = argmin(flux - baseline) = 760.386 nm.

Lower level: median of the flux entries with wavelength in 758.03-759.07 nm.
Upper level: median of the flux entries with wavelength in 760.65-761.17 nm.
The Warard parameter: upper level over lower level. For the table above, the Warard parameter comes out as 0.95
